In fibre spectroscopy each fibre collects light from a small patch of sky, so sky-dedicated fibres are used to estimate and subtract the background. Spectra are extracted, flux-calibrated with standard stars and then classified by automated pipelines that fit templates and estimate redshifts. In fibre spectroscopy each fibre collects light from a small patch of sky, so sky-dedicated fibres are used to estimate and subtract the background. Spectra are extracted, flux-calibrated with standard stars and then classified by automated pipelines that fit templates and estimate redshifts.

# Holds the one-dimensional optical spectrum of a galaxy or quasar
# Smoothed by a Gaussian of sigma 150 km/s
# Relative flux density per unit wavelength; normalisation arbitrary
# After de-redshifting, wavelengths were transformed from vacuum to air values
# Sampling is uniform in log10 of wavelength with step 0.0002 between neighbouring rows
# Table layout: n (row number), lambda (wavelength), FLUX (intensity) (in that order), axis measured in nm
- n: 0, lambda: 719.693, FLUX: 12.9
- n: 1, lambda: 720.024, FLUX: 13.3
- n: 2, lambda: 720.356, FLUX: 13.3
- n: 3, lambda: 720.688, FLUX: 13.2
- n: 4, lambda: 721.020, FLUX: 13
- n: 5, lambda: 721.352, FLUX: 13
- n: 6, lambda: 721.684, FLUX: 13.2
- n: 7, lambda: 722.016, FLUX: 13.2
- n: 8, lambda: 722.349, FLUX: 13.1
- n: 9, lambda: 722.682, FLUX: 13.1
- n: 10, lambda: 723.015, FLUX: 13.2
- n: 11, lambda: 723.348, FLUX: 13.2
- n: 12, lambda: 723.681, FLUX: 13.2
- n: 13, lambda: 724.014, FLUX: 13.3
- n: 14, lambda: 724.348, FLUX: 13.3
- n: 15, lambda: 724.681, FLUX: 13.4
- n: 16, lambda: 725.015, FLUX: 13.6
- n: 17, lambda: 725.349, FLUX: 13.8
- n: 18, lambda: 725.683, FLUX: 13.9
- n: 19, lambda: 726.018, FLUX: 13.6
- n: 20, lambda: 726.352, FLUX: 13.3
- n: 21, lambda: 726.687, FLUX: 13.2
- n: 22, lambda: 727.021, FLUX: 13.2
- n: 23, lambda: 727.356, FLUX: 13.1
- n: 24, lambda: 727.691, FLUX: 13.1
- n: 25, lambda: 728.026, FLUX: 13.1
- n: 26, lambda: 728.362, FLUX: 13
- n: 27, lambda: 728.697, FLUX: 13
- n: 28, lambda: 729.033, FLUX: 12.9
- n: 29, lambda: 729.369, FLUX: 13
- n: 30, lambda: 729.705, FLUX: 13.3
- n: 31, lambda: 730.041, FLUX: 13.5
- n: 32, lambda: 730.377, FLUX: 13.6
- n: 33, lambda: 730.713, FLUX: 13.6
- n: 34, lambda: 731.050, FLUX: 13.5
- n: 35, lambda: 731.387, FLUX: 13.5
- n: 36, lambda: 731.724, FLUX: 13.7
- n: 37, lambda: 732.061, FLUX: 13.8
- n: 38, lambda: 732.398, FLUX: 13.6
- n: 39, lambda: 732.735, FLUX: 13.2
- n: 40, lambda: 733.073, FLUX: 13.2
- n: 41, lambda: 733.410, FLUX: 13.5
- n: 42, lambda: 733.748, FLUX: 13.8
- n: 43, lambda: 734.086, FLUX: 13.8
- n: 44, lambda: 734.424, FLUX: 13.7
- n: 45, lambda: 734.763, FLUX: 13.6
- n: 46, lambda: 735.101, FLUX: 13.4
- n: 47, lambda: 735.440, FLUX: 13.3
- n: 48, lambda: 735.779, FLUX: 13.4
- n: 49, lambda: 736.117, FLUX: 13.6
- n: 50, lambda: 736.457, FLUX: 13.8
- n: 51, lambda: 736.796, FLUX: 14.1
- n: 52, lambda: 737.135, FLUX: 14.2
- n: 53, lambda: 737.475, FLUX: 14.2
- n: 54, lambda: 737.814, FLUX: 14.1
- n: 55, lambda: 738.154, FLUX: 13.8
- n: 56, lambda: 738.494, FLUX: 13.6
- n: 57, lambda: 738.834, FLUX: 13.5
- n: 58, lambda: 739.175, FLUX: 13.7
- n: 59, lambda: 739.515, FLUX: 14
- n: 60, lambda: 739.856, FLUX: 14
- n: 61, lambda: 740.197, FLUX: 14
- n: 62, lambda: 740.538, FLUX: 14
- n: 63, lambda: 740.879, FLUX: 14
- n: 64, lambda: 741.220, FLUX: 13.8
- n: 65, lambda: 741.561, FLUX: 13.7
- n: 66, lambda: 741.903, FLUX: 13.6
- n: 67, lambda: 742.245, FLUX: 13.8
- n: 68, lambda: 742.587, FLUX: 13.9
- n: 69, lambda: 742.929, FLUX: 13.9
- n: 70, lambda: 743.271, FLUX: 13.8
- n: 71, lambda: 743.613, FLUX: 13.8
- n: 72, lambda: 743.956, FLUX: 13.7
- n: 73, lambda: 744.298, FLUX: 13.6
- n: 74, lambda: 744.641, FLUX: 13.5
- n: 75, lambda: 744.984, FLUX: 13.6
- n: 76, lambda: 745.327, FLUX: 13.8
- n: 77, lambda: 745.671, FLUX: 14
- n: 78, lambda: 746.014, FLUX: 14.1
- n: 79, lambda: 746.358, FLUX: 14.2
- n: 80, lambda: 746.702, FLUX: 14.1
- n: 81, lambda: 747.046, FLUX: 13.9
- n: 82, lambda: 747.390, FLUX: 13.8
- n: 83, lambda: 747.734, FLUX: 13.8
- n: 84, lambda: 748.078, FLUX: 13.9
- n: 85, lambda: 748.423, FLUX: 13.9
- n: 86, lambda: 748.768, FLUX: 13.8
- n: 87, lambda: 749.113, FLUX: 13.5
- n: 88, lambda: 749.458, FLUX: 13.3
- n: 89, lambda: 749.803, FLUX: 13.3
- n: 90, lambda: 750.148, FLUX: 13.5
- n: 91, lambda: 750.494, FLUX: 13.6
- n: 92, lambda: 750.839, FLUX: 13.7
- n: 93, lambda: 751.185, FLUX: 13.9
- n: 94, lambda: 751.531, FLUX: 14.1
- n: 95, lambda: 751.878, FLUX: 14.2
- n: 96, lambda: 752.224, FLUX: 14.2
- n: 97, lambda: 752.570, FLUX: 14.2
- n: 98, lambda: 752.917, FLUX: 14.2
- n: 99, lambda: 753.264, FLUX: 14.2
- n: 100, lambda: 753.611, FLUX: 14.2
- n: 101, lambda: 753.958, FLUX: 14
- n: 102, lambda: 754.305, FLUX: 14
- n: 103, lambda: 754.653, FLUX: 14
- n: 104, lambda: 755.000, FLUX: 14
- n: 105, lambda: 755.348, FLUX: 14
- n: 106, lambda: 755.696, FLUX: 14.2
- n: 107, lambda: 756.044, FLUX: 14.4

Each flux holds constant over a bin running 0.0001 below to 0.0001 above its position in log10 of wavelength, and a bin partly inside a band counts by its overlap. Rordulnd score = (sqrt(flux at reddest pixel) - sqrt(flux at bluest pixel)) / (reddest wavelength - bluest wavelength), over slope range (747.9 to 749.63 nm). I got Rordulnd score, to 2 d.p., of -0.06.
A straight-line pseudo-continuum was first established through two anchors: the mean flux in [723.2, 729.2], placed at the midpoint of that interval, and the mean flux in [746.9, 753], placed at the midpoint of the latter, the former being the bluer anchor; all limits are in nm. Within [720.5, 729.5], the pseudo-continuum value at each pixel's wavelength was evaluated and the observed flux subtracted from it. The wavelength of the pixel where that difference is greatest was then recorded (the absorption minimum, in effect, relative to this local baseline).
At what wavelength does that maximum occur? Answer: 729.033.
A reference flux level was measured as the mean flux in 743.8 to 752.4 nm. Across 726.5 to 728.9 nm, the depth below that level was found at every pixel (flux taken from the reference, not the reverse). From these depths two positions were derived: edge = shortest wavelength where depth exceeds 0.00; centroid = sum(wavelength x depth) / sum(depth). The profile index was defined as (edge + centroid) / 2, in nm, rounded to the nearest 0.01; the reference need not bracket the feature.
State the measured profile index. 727.22 nm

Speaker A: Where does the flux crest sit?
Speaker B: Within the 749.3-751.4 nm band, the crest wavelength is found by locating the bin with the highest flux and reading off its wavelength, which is 751.185 nm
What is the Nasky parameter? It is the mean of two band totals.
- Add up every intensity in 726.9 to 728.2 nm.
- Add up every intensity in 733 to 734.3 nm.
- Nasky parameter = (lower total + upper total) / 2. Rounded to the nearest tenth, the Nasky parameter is 53.4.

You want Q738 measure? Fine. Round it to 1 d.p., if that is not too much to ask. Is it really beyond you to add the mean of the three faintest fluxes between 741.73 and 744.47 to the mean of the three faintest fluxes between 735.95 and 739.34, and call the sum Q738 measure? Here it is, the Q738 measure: 27.2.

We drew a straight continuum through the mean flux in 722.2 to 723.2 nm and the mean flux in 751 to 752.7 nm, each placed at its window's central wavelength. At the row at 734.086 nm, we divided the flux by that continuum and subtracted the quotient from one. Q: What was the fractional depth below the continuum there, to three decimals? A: -0.021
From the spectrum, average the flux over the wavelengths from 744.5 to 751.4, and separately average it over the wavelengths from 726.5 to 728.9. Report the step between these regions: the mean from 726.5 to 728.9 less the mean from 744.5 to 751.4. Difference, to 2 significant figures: -0.66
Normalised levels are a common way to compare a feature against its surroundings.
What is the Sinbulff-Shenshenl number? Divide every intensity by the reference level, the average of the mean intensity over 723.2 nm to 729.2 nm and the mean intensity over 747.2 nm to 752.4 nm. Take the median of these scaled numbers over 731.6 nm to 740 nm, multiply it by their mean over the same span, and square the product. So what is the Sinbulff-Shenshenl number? 1.05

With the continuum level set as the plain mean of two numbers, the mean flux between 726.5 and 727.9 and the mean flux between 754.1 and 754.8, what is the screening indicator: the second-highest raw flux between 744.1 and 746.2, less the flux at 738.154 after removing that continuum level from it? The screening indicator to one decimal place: 13.8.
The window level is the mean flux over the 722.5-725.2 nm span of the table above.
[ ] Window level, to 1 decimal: 13.3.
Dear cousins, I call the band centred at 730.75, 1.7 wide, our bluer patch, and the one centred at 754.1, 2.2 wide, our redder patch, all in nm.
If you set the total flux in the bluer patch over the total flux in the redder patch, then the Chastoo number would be 0.80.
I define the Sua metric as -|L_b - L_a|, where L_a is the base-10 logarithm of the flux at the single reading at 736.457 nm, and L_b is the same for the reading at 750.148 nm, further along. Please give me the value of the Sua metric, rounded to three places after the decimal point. -0.010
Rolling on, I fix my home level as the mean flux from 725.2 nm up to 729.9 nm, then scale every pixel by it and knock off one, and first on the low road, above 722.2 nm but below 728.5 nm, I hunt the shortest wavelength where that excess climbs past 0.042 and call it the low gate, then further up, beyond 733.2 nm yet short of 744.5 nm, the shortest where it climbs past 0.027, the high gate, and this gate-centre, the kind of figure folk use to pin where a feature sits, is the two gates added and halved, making 729.72 nm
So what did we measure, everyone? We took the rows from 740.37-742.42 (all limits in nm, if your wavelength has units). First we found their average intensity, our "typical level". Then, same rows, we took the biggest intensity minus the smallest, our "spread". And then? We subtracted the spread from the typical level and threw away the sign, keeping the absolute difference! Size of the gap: 13.4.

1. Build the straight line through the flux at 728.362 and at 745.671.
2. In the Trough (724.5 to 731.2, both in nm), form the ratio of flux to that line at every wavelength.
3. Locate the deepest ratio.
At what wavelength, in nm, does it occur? 729.033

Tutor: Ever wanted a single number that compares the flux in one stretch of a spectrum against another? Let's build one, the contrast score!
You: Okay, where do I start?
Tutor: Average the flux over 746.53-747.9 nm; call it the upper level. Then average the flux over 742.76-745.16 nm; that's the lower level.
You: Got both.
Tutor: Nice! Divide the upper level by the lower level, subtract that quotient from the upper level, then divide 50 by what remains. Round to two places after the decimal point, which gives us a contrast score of 3.88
